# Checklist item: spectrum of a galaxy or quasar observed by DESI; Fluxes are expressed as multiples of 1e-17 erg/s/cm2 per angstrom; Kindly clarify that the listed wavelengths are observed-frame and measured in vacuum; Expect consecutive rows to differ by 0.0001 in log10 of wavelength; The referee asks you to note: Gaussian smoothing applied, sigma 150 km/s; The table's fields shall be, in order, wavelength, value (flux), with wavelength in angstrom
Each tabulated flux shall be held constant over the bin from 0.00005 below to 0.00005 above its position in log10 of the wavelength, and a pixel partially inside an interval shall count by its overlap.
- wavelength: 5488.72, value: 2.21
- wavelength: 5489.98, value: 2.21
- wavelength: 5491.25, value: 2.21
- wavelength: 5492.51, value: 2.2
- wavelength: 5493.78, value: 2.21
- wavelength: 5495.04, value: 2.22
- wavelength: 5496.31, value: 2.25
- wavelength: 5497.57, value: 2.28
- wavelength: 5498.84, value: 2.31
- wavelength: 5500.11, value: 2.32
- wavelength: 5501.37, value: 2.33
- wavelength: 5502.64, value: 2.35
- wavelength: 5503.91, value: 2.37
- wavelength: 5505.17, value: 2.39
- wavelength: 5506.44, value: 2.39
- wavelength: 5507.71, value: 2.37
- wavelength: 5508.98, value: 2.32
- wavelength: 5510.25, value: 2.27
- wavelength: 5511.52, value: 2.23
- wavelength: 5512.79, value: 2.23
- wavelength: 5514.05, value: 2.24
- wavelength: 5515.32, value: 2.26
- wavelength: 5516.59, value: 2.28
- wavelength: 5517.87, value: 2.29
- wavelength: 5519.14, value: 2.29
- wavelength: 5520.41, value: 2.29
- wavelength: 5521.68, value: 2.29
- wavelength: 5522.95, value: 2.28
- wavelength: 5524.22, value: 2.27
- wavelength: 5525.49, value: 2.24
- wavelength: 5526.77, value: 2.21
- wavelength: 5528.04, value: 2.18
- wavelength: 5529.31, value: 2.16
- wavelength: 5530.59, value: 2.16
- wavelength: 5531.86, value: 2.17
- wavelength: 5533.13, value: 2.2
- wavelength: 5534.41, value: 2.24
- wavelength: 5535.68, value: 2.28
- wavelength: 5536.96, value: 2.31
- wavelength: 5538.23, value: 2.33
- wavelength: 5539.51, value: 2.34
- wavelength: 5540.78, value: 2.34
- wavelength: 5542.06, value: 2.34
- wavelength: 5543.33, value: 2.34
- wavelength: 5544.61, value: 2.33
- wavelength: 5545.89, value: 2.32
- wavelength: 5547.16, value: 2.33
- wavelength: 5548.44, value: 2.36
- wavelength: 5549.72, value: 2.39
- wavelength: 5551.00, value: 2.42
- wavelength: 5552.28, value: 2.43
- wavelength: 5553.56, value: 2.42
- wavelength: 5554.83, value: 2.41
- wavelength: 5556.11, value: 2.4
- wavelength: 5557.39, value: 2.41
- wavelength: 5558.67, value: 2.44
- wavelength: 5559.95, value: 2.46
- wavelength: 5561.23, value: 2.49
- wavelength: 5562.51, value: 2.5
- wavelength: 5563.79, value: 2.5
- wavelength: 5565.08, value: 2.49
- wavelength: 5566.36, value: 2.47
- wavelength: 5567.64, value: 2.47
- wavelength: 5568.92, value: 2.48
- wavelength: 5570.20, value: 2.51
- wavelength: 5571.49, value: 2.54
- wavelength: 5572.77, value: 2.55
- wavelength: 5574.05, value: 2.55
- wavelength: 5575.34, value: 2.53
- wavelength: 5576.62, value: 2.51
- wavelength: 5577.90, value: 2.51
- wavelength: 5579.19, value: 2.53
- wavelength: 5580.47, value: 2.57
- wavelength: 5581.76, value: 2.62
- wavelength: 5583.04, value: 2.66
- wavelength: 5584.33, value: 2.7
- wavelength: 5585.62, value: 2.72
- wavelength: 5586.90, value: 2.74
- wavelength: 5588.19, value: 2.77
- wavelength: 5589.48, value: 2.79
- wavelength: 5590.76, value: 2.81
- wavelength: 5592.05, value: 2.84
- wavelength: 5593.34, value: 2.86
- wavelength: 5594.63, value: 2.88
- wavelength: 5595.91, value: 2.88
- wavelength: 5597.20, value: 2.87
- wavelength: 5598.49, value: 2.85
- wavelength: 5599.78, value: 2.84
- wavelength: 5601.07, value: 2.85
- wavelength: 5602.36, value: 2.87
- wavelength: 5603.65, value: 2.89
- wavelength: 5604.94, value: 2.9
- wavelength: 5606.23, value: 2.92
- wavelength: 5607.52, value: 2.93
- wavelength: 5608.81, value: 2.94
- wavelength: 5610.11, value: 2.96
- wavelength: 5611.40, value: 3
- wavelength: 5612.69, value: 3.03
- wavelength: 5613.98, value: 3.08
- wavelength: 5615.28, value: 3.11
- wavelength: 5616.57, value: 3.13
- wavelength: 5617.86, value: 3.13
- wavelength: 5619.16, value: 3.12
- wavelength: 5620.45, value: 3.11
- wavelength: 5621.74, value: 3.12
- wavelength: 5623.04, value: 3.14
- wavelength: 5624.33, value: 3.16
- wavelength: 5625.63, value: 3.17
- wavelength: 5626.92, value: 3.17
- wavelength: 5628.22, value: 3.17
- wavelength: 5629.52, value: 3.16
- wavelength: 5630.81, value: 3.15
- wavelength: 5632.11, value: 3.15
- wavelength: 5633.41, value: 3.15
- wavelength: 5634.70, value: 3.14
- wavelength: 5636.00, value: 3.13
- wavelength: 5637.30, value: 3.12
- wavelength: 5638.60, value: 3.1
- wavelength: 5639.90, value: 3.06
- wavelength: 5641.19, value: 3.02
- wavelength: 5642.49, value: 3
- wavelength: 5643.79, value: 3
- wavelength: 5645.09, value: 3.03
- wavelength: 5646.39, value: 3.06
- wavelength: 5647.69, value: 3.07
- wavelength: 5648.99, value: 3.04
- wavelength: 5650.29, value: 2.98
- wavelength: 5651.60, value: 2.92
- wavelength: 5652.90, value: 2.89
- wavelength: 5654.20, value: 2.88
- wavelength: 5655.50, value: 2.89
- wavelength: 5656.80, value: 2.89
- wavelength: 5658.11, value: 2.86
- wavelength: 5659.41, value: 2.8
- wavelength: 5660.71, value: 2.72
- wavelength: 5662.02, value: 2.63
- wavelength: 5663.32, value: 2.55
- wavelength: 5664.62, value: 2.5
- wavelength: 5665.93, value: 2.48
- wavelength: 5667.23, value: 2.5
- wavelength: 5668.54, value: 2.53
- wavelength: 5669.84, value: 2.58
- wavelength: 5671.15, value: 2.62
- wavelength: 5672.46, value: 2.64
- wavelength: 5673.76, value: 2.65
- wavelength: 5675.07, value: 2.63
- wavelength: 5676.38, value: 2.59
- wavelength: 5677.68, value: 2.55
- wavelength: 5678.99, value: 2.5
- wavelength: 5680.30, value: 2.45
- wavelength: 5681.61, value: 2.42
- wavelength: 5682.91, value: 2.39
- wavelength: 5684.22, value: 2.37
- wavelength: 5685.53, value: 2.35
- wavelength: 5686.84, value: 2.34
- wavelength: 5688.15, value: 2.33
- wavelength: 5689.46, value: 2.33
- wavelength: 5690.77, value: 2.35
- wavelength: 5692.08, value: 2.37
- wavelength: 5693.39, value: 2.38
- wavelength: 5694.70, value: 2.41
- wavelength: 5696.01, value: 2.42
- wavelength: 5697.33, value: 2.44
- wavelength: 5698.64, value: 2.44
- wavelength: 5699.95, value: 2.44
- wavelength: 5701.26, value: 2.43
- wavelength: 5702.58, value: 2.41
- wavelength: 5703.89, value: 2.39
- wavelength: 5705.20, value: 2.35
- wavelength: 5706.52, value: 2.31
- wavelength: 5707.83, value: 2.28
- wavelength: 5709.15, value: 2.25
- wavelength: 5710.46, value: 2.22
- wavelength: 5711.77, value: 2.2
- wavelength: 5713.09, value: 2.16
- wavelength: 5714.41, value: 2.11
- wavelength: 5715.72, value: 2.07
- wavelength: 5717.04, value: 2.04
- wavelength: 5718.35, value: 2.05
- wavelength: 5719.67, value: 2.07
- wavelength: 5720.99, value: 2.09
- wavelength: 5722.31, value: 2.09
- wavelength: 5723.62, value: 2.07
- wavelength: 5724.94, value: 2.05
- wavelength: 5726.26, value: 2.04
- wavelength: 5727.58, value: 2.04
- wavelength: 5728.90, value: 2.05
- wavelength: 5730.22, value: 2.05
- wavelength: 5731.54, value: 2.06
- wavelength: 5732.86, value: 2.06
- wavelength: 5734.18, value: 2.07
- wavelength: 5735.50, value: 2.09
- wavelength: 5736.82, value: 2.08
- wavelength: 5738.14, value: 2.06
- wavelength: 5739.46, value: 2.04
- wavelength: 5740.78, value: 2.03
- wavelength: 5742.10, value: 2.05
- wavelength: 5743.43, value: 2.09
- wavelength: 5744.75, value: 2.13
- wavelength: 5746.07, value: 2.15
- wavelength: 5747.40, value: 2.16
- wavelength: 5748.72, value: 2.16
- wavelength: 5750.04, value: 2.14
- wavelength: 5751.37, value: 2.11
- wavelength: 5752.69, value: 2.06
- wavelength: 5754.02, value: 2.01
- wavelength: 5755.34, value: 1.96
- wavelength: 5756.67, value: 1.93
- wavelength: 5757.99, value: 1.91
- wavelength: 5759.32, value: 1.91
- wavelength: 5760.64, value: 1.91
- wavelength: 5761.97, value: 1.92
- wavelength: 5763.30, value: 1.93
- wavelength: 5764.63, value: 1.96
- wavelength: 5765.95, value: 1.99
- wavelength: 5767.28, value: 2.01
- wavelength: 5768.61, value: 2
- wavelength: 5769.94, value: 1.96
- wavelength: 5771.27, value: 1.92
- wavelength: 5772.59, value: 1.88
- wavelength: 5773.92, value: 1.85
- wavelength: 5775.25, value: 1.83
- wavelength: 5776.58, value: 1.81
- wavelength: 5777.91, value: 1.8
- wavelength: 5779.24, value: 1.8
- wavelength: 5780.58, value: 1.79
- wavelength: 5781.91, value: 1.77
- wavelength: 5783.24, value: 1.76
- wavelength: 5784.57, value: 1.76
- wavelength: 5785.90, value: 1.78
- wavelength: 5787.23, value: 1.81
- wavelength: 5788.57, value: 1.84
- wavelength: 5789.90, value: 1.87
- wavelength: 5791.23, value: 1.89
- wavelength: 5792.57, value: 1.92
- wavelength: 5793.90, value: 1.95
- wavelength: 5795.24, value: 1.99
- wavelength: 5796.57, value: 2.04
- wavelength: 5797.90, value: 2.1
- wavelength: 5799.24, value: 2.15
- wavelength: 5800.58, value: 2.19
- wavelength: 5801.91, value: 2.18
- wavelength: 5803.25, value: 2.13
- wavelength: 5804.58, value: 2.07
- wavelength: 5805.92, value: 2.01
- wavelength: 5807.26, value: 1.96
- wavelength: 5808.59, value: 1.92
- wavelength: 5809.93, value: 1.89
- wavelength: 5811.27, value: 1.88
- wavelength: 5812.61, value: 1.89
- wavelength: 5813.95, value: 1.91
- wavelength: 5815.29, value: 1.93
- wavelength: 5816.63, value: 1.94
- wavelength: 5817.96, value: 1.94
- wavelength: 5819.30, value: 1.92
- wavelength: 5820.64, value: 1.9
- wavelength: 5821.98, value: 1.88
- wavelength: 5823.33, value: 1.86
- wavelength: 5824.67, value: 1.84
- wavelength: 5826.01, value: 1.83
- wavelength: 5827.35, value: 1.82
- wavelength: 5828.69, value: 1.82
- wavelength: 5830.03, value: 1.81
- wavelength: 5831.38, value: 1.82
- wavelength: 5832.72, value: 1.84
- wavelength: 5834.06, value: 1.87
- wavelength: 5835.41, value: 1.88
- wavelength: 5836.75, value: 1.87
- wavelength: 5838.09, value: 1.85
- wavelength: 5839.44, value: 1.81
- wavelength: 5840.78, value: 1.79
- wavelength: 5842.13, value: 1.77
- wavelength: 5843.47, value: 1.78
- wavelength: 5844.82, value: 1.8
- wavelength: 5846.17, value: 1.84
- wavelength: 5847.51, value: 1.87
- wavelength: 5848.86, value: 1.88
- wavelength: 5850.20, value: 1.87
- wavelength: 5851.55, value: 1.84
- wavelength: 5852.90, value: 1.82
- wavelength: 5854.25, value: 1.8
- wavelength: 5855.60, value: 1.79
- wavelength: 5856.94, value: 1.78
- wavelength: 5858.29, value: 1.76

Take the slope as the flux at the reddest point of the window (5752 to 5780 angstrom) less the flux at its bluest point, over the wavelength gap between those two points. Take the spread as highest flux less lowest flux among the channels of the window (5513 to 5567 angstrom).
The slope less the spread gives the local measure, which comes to -0.35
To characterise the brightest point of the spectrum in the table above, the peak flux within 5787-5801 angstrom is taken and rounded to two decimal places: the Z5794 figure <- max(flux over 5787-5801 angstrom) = 2.19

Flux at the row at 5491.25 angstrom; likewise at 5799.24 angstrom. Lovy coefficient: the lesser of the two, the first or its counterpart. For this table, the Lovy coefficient 2.15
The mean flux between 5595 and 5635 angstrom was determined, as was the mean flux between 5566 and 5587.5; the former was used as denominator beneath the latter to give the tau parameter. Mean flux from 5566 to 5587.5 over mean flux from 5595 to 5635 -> 0.85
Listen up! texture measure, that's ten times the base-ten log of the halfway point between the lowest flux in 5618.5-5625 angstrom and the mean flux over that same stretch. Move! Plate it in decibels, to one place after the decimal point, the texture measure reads 4.9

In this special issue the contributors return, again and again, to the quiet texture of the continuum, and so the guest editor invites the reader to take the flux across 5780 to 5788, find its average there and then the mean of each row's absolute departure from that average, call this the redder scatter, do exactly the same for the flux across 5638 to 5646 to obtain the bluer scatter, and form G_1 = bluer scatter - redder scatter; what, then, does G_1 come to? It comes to 0.015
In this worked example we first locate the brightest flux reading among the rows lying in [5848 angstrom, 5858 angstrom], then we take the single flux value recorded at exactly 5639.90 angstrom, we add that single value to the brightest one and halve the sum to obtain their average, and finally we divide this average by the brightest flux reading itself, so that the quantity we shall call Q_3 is 1.31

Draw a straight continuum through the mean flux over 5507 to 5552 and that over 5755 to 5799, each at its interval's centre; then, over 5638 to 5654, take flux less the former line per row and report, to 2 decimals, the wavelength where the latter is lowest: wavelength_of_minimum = 5652.90 angstrom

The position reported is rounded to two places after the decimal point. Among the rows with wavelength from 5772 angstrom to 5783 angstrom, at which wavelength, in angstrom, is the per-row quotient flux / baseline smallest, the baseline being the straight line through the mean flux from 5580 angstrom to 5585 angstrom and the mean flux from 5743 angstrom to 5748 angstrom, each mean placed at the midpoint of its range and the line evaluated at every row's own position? 5781.91 angstrom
